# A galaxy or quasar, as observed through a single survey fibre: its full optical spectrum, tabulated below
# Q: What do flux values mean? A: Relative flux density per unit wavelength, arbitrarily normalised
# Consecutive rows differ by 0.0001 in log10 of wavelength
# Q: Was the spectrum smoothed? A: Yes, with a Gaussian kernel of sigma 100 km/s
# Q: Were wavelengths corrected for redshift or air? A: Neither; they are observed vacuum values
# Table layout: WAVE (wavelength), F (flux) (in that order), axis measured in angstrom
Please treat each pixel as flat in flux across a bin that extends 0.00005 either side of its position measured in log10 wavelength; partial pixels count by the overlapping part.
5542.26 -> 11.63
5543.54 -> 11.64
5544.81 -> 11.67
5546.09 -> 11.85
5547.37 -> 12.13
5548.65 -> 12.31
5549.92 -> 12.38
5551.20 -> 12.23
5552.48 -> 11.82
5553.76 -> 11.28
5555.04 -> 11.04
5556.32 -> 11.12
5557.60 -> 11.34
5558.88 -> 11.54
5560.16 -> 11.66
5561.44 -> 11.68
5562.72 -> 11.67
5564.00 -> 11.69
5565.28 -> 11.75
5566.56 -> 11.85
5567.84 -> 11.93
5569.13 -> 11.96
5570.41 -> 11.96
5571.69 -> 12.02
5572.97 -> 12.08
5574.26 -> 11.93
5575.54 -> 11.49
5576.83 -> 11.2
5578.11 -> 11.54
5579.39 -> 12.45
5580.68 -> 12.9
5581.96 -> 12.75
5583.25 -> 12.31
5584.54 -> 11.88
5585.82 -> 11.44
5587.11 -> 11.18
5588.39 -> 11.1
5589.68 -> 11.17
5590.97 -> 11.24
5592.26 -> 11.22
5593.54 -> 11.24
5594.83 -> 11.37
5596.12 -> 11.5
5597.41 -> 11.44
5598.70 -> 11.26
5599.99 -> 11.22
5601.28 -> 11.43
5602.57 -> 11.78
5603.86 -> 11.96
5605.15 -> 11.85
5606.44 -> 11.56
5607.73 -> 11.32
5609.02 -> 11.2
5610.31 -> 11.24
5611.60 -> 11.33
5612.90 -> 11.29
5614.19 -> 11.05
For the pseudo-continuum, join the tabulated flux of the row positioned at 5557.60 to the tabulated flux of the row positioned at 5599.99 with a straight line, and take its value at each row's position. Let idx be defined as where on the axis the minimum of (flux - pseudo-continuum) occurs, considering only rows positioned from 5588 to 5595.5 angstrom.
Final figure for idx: 5588.39 angstrom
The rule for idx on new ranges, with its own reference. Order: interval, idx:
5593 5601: 5599.99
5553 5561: 5555.04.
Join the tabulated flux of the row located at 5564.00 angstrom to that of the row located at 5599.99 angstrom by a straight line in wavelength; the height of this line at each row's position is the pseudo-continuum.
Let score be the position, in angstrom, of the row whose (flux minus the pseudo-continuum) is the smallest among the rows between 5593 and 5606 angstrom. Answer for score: 5593.54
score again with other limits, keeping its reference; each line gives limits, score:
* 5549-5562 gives 5555.04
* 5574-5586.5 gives 5576.83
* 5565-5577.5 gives 5576.83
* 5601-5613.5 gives 5609.02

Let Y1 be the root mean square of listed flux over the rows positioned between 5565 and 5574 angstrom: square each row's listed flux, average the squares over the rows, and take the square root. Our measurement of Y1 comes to 11.9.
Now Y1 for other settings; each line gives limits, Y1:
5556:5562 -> 11.5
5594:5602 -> 11.4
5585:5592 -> 11.2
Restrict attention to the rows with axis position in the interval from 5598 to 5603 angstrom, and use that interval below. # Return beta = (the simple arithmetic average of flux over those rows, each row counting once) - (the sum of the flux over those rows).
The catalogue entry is -34.3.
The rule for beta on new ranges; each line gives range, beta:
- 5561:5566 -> -35.1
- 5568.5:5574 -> -36.0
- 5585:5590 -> -33.7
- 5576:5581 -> -36.1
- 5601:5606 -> -35.3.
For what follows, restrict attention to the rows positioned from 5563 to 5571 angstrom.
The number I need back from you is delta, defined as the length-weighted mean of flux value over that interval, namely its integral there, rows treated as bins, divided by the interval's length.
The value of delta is 11.8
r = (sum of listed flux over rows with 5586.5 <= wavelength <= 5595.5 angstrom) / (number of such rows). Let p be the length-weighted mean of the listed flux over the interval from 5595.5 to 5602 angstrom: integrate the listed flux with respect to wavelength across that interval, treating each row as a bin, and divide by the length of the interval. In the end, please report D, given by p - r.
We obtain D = 0.2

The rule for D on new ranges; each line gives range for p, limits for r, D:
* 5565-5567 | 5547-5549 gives -0.4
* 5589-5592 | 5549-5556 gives -0.6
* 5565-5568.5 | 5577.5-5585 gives -0.5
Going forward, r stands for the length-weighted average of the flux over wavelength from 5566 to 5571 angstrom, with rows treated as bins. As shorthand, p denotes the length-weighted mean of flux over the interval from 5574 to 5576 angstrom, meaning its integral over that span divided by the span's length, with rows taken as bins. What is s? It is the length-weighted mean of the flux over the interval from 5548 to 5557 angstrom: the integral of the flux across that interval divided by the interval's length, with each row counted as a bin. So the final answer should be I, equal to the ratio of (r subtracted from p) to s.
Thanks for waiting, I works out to -0.02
